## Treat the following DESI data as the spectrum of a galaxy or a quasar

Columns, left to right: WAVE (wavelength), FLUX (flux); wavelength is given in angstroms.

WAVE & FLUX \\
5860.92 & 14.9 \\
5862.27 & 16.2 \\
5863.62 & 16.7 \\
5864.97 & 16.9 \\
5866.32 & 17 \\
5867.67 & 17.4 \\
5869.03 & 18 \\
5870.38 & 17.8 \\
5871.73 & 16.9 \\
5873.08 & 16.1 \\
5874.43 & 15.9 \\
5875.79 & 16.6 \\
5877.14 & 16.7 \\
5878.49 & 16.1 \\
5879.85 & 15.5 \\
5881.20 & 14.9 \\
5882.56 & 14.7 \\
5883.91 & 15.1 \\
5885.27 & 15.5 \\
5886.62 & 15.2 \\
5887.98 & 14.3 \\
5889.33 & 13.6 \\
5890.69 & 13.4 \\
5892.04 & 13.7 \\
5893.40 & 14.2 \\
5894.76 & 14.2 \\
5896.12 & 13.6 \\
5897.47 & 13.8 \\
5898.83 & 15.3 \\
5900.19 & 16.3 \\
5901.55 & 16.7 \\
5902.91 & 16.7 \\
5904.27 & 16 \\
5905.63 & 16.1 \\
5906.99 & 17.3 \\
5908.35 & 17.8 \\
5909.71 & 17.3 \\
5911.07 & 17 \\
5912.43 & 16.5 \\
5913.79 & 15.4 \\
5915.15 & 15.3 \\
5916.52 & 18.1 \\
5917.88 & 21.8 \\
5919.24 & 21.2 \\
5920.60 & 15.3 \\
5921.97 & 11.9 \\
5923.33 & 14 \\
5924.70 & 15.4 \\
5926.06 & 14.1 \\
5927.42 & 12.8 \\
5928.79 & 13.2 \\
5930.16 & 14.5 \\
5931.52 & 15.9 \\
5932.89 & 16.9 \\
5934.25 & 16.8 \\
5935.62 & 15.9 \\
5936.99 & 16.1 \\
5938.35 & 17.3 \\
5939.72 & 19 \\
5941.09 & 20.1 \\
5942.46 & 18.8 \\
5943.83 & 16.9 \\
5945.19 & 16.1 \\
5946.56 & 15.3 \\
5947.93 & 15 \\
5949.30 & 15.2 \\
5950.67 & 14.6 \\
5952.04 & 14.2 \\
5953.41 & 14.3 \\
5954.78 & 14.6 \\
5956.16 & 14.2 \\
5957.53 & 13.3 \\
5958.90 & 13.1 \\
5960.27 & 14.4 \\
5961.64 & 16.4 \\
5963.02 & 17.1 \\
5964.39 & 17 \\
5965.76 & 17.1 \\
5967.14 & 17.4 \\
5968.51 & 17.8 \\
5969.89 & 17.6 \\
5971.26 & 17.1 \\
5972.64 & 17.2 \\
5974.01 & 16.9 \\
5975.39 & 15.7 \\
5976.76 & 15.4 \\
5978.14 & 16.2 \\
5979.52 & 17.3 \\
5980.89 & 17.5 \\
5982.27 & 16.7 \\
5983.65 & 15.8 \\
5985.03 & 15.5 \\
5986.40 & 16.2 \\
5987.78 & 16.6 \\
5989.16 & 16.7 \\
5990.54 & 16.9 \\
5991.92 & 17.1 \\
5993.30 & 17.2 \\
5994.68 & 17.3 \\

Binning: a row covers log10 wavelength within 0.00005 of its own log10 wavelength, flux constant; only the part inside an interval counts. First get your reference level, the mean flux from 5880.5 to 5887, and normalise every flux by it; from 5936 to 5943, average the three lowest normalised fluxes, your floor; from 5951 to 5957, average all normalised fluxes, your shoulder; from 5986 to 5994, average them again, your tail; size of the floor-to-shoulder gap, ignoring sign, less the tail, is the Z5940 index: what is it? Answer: -0.91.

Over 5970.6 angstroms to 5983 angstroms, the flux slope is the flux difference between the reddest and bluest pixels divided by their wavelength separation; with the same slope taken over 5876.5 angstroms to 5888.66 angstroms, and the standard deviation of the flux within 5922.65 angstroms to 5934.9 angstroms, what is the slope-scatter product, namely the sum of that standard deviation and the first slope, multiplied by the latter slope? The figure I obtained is -0.3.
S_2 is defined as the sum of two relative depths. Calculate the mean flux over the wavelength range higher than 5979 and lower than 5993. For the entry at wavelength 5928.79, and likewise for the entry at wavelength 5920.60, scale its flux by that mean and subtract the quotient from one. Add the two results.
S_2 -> 0.29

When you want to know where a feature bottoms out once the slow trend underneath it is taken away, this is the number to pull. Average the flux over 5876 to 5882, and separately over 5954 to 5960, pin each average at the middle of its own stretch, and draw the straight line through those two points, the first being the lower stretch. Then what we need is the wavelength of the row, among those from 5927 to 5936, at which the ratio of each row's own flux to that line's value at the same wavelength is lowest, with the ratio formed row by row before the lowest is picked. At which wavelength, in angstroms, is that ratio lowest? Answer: 5927.42 angstroms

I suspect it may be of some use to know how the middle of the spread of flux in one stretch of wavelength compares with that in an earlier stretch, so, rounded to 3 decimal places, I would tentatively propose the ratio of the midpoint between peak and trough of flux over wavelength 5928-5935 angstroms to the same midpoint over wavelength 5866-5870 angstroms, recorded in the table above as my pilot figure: 0.860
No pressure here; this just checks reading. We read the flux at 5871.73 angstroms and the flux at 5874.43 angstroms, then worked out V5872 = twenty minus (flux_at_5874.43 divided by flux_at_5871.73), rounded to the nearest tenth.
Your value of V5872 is 19.1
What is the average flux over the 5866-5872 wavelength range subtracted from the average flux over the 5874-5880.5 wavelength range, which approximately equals -1.3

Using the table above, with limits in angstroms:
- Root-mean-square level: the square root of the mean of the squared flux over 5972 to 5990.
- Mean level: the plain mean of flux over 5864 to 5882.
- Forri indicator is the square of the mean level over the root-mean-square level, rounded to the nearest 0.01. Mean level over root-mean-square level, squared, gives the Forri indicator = 1.02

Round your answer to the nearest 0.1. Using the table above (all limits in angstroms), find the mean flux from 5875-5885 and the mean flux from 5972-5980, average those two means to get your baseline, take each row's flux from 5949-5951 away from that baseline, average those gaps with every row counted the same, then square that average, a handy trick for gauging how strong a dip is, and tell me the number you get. 1.3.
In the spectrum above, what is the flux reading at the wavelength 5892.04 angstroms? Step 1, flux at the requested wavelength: 13.7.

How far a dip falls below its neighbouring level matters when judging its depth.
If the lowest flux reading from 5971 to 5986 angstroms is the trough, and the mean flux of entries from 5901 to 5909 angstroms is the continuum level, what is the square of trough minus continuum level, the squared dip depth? 1.9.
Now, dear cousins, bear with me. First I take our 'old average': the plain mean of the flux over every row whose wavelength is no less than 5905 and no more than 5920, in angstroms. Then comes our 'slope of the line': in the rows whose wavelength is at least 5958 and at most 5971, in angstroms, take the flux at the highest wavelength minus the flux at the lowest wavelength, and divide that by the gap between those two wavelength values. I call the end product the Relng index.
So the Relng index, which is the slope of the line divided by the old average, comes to 0.023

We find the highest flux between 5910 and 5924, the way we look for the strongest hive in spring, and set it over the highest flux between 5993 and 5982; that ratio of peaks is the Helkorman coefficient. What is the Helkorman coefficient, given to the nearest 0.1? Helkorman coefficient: 1.3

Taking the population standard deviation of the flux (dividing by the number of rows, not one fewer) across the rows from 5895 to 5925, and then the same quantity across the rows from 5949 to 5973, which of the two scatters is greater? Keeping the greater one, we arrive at 2.19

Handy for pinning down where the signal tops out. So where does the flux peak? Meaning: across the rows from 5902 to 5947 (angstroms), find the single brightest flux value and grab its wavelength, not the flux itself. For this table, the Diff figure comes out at 5917.88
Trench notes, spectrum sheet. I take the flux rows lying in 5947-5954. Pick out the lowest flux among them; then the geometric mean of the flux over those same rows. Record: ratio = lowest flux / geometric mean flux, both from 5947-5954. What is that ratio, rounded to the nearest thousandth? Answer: 0.969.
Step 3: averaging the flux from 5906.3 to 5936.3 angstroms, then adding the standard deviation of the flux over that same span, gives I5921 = 18.5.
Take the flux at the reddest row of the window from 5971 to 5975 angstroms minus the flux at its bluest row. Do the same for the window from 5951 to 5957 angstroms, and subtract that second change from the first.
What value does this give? -0.20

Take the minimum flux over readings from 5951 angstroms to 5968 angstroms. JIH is 13.1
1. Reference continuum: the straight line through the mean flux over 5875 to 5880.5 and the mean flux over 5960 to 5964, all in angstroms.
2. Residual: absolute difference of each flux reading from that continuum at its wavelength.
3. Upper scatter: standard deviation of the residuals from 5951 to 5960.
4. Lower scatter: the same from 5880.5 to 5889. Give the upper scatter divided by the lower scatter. 1.4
